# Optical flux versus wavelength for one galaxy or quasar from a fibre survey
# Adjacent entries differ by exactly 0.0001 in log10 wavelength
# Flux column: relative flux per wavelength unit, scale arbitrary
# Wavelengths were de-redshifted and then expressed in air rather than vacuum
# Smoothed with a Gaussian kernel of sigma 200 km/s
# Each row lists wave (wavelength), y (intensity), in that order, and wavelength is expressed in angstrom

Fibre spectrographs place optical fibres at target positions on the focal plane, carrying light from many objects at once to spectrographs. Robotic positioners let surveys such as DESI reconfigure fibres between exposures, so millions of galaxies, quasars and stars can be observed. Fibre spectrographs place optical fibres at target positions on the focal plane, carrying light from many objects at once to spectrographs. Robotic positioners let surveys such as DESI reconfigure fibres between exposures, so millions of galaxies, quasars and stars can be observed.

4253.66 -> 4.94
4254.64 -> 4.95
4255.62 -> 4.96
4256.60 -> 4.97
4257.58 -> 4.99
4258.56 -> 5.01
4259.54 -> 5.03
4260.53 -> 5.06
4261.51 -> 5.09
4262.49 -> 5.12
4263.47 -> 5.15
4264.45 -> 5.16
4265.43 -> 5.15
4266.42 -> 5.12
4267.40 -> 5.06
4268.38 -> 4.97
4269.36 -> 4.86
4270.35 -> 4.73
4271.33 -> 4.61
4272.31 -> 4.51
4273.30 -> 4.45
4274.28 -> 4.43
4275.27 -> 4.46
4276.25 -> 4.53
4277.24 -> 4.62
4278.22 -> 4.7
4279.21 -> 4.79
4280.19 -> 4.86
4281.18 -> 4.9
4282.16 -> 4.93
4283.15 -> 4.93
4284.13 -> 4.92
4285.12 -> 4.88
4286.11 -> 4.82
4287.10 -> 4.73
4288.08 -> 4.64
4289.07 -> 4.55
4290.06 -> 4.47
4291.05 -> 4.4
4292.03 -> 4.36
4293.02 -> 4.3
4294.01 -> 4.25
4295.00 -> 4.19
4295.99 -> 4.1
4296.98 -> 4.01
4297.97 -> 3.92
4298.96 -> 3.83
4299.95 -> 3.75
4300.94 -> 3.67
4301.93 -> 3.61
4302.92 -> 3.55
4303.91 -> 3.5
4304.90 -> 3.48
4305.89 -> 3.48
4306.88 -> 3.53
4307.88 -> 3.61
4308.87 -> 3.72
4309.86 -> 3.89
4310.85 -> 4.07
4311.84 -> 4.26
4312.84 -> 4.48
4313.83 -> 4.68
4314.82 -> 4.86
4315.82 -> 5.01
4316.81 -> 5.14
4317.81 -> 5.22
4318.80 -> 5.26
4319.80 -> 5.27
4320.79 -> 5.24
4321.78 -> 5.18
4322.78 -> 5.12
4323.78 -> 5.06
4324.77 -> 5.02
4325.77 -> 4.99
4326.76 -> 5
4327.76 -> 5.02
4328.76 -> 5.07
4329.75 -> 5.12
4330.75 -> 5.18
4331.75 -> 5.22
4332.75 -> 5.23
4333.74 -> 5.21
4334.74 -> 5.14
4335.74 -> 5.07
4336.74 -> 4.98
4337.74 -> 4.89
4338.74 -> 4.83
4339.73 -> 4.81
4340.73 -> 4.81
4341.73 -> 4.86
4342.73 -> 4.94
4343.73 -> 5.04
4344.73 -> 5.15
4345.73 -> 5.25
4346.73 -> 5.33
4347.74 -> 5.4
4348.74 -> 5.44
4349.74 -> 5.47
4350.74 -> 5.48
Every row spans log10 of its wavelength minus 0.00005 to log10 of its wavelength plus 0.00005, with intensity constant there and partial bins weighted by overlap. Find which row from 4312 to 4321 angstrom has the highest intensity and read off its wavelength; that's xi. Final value 4319.80 angstrom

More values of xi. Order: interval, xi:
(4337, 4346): 4345.73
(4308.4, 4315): 4314.82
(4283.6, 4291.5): 4284.13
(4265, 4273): 4265.43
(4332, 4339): 4332.75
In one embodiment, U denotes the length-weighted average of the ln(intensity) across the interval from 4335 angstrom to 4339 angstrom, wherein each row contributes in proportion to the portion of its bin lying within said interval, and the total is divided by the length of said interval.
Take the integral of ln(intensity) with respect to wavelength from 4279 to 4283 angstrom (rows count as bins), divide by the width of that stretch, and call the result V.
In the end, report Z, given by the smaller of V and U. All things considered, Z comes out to 1.59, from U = 1.60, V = 1.59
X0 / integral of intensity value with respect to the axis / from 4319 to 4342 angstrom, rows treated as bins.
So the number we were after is 116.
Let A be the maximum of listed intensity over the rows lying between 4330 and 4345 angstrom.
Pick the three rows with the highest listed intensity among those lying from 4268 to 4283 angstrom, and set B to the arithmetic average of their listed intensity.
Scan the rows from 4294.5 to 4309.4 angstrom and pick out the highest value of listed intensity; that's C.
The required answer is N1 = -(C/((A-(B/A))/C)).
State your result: -4.1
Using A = 5.23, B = 4.9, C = 4.19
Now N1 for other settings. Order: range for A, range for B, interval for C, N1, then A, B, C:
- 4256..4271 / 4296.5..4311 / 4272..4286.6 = -5.5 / 5.16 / 4.0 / 4.93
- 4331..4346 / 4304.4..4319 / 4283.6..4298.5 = -5.7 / 5.25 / 5.2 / 4.92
